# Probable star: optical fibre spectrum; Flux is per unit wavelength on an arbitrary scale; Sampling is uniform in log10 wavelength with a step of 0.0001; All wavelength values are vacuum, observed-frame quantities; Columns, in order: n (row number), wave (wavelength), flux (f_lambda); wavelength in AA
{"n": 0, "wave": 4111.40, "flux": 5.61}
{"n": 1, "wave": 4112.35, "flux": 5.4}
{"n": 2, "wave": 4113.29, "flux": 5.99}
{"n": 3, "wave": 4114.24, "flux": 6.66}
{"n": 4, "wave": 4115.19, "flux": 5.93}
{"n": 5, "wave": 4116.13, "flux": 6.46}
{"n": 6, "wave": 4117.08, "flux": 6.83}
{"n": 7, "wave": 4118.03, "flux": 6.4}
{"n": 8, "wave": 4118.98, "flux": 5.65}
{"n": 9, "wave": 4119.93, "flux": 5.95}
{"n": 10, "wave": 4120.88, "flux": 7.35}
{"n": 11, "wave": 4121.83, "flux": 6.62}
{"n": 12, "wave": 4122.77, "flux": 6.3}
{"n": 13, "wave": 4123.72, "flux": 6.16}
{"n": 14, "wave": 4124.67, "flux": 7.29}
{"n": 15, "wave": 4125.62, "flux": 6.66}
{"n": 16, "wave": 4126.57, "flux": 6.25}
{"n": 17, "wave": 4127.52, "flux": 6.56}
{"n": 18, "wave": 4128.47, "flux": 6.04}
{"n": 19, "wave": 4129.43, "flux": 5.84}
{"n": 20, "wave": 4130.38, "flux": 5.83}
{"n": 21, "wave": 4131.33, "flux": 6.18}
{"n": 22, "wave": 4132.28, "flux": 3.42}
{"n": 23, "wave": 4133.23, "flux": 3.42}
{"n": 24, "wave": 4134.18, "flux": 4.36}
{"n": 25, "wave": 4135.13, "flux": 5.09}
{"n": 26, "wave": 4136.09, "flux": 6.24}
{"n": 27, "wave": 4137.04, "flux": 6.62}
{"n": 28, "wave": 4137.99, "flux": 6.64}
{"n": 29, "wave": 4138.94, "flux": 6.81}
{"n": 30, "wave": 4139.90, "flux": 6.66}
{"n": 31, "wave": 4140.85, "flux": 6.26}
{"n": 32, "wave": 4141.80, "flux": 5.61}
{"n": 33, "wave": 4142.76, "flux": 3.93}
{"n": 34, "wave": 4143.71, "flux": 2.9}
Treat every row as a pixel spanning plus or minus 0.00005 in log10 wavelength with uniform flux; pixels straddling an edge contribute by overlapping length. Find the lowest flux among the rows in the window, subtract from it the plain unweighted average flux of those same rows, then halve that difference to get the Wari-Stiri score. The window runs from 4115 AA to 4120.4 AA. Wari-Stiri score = -0.3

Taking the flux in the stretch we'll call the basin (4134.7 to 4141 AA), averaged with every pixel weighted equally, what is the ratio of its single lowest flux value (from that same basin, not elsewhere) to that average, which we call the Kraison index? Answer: 0.80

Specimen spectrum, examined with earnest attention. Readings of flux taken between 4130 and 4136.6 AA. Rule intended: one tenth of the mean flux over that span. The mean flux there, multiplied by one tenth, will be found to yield 0.493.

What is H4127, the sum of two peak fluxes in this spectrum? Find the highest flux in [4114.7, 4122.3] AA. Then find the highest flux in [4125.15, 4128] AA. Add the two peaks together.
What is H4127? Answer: 14.0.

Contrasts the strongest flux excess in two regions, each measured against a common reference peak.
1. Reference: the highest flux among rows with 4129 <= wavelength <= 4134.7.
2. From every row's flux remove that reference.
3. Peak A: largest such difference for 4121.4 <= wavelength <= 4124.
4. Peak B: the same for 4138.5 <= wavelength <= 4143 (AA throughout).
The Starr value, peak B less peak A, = 0.19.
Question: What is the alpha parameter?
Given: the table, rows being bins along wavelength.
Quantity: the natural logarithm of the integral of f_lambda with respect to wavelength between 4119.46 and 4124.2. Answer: 3.43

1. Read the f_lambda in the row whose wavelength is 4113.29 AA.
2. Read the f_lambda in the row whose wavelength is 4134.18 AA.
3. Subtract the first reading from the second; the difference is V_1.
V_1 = -1.6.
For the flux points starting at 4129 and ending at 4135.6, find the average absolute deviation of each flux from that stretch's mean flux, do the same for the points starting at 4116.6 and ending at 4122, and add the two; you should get 1.4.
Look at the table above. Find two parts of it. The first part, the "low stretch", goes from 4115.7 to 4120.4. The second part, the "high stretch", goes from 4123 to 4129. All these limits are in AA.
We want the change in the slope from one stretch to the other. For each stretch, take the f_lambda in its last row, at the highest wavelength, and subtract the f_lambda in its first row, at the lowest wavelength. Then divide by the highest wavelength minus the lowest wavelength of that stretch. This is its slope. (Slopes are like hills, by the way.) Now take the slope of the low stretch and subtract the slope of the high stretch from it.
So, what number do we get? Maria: -0.1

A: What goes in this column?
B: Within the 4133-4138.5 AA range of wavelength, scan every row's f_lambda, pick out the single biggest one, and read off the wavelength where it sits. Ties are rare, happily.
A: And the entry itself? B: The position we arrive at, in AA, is 4137.99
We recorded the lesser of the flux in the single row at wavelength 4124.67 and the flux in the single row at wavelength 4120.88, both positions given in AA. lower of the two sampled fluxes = 7.3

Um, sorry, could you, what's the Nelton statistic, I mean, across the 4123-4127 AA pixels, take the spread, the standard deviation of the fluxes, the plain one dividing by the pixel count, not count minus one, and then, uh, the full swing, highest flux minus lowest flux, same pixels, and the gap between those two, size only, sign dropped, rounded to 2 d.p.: 0.68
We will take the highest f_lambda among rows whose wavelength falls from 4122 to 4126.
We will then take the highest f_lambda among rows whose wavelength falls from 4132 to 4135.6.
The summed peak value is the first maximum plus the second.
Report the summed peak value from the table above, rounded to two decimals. 12.38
